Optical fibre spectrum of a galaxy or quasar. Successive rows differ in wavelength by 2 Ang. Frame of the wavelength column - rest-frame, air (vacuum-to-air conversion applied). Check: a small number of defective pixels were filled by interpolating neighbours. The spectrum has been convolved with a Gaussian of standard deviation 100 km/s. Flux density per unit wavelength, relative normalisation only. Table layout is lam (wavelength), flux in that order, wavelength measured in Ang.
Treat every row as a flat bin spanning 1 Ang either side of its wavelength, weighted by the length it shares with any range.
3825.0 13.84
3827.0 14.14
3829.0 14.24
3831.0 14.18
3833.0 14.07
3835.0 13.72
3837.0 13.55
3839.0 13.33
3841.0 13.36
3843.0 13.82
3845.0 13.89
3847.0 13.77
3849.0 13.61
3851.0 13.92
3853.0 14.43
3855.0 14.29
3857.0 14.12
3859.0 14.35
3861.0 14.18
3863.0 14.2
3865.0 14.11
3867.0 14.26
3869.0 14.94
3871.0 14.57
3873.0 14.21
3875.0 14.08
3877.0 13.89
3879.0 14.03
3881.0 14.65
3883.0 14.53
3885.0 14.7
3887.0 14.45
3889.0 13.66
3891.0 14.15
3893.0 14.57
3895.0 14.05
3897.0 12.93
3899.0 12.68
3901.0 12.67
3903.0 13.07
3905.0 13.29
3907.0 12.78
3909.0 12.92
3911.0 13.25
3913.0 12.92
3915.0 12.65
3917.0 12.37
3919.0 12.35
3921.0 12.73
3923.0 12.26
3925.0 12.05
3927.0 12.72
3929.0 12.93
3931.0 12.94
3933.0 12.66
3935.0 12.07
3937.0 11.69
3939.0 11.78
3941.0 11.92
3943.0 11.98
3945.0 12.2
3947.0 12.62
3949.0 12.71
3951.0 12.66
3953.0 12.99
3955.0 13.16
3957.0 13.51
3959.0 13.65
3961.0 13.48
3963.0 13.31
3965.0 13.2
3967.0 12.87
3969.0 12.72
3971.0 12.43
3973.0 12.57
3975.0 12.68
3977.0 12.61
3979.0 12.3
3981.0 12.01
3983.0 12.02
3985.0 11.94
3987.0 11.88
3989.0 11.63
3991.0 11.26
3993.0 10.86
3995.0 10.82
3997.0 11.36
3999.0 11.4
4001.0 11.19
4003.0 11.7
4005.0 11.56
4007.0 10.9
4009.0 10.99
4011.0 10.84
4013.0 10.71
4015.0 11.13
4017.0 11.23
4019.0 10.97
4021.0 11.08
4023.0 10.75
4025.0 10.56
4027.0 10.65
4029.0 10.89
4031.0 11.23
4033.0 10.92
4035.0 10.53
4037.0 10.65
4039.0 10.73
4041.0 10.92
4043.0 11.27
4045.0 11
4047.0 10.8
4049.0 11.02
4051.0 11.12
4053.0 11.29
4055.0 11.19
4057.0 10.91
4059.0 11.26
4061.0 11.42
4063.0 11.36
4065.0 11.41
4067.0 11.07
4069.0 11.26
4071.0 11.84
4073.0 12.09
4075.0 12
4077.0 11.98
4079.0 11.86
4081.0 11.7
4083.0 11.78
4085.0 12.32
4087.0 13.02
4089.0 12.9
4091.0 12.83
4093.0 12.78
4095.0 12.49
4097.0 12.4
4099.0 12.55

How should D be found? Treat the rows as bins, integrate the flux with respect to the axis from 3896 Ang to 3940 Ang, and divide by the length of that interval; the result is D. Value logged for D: 12.6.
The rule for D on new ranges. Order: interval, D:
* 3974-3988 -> 12.2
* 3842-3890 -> 14.2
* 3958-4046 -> 11.6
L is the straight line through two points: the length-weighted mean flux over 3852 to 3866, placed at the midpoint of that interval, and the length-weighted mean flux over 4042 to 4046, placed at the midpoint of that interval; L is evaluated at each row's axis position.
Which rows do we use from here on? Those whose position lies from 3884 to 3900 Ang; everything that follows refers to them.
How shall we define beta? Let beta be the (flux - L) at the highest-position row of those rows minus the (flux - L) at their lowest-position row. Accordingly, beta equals -1.79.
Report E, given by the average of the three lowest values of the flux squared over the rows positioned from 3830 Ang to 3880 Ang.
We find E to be 180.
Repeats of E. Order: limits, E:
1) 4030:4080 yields 113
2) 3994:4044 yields 112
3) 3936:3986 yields 139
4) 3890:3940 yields 140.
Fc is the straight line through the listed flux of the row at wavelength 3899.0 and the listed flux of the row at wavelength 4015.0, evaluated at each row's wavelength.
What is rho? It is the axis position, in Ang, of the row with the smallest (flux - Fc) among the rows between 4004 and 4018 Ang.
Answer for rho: 4013.0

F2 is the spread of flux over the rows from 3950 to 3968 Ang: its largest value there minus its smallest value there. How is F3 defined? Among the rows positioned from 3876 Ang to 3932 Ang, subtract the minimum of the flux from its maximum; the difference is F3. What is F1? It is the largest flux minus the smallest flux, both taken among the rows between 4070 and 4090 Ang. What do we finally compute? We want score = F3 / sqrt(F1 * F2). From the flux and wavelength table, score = 2.3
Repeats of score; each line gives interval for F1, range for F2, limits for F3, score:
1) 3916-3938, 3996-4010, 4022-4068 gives 0.9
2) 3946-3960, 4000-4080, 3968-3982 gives 0.6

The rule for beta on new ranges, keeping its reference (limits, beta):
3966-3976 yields -0.06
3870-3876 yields -0.42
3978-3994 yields -1.21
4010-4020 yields 0.26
